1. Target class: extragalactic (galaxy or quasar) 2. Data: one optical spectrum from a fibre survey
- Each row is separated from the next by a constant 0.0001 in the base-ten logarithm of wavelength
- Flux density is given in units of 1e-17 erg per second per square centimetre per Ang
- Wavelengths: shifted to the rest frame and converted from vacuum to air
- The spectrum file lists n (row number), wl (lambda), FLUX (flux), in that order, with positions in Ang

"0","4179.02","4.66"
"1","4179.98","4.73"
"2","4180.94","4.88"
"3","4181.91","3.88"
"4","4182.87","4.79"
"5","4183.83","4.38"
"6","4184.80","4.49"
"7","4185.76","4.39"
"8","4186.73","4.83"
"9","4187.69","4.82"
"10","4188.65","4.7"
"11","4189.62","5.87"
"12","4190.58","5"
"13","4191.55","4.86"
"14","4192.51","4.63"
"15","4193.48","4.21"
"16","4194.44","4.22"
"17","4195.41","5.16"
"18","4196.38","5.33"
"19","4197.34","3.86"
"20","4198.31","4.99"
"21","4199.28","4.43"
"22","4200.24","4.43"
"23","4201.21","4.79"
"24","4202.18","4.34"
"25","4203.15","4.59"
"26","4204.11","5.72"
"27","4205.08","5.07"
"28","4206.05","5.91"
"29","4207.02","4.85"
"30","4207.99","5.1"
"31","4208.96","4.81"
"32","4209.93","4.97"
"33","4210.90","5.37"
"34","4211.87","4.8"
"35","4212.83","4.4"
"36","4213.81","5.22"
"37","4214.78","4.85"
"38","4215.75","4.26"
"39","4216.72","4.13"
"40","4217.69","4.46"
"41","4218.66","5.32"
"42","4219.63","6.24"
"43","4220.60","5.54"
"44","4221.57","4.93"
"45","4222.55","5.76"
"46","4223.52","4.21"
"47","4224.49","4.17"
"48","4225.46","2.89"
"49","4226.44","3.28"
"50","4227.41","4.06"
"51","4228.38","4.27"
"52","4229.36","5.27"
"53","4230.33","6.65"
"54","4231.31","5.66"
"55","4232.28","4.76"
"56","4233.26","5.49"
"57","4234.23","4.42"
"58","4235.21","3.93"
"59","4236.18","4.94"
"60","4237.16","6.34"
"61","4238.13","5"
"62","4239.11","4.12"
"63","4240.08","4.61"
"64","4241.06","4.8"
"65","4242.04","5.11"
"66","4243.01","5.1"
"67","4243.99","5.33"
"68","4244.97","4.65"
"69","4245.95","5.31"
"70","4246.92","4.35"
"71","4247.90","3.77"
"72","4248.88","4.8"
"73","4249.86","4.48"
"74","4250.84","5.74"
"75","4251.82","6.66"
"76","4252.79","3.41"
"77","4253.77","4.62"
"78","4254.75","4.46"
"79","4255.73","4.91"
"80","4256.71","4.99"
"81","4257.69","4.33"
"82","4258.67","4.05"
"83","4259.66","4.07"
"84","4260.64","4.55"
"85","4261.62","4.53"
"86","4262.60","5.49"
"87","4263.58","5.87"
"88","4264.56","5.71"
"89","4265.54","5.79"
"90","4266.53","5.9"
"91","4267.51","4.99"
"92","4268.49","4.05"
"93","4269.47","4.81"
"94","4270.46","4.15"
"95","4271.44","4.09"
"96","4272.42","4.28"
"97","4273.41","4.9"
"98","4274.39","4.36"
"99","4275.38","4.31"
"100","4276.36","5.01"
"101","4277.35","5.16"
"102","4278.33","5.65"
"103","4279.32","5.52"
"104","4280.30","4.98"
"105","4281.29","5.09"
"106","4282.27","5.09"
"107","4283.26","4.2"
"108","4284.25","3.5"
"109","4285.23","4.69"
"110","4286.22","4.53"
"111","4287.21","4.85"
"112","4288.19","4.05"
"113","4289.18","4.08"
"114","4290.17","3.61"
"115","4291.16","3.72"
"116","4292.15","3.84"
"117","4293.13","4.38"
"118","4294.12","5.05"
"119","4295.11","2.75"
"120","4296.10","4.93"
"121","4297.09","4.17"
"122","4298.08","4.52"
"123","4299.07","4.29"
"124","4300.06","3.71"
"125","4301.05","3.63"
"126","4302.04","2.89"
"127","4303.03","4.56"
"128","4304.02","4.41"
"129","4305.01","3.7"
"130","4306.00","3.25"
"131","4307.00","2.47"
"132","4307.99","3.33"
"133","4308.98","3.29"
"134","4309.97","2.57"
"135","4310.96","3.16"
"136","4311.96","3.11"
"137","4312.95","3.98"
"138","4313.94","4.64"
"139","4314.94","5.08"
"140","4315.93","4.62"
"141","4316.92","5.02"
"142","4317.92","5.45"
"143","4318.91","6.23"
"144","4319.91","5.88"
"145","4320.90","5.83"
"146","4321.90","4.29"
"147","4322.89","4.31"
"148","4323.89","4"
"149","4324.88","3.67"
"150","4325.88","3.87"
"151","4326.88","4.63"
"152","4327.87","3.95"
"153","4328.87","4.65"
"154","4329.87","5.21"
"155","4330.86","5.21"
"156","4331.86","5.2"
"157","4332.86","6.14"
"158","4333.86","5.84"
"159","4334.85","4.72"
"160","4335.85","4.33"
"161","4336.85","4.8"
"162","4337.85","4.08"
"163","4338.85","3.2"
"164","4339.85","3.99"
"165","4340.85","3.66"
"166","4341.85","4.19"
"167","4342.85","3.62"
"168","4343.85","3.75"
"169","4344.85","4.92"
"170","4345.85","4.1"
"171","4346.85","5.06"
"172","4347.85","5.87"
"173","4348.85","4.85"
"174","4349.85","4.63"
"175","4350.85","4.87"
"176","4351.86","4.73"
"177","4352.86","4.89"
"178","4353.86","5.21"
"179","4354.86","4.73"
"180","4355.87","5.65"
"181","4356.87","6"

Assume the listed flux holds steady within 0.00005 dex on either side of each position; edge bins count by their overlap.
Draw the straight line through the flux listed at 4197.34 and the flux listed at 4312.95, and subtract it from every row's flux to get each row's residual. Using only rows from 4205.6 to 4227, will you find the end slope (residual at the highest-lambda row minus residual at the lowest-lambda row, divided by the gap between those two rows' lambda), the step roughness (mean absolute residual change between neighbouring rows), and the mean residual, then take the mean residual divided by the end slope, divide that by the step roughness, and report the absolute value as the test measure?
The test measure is 12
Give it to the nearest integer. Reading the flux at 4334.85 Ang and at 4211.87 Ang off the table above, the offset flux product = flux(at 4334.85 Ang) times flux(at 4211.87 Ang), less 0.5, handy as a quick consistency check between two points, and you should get 22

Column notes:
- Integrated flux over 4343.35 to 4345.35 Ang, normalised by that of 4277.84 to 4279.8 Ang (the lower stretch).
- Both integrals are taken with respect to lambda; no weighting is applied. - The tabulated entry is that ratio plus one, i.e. 1.79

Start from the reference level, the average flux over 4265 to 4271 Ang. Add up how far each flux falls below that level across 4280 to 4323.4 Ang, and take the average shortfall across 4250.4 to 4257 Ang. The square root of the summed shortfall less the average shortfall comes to 5.7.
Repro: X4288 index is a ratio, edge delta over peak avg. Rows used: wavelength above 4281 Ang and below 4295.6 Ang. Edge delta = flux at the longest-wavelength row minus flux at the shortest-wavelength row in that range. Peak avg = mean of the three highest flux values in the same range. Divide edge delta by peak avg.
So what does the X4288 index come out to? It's -0.46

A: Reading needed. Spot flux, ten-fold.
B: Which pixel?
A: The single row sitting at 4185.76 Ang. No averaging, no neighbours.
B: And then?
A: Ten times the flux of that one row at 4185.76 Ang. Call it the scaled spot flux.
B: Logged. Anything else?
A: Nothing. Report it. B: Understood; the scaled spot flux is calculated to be 44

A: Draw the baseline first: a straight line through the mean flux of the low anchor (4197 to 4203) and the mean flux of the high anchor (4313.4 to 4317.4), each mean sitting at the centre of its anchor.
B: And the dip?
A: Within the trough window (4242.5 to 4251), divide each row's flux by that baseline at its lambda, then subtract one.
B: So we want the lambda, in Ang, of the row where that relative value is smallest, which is 4247.90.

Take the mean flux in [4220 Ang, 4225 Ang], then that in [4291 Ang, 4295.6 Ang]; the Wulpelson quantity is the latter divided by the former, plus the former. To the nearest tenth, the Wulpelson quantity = 5.7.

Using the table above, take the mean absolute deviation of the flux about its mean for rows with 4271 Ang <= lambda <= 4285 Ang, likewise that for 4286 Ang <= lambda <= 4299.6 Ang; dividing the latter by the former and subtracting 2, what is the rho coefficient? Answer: -1.1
